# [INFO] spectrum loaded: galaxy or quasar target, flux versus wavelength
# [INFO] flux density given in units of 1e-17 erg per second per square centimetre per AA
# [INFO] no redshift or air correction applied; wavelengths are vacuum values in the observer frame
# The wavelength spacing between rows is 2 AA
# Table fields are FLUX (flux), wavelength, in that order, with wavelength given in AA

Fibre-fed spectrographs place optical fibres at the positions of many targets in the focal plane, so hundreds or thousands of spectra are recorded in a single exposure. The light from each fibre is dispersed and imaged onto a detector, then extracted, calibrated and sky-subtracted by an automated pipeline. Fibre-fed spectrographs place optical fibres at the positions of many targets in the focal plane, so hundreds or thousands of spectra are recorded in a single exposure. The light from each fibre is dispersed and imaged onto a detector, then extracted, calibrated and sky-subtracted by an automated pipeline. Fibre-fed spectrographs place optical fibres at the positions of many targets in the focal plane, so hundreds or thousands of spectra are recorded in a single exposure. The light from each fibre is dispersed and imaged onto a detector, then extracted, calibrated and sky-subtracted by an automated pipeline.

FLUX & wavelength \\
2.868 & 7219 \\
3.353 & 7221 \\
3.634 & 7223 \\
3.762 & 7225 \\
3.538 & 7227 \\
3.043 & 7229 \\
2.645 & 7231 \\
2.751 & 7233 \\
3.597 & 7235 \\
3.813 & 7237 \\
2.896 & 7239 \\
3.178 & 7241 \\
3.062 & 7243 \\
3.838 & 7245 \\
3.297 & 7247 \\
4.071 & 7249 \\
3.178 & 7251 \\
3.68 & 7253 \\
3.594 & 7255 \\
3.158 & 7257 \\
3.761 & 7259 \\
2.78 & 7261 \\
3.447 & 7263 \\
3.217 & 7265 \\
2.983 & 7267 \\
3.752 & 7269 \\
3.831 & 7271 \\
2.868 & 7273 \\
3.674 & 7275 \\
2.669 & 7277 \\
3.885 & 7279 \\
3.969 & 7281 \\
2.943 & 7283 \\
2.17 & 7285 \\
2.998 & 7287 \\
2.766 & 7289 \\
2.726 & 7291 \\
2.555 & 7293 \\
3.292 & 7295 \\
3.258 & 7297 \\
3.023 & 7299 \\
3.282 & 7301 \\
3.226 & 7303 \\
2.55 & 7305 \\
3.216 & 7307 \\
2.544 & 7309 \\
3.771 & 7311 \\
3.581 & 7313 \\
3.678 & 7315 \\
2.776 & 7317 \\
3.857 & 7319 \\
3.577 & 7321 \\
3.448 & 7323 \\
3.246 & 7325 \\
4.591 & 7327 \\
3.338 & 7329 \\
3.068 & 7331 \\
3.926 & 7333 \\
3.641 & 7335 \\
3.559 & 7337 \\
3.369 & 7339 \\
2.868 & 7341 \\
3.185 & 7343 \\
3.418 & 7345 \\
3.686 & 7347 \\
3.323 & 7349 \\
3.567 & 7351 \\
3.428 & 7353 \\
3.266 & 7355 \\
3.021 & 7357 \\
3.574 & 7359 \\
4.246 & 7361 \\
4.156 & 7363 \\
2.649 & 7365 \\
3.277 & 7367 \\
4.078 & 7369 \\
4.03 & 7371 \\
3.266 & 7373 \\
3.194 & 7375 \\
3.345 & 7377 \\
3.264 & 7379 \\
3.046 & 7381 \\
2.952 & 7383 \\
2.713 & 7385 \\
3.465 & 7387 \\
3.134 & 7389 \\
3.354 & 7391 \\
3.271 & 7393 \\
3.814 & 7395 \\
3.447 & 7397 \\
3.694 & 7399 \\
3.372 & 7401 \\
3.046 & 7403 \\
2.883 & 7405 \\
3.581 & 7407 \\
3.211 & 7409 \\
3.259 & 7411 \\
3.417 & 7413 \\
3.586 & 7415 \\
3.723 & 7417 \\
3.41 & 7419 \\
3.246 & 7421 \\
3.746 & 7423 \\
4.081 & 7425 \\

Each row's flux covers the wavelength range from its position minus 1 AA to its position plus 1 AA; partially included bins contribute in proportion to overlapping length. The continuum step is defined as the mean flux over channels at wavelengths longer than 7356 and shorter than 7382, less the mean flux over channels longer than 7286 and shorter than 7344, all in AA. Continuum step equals 0.20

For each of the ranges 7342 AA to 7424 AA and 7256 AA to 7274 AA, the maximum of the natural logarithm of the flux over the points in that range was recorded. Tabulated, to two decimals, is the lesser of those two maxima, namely 1.34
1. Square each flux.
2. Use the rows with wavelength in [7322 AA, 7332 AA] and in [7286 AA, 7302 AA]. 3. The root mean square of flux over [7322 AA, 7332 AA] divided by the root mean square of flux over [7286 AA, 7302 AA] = 1.19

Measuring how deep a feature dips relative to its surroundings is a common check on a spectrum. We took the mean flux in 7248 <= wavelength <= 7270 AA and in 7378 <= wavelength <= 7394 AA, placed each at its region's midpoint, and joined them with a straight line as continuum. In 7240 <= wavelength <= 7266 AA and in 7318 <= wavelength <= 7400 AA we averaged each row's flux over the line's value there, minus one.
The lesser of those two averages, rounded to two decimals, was -0.01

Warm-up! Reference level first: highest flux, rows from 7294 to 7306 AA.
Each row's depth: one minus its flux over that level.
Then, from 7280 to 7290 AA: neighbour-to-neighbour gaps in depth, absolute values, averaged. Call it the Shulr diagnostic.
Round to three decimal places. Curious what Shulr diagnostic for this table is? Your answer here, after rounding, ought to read 0.217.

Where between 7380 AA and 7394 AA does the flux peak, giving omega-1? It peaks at 7387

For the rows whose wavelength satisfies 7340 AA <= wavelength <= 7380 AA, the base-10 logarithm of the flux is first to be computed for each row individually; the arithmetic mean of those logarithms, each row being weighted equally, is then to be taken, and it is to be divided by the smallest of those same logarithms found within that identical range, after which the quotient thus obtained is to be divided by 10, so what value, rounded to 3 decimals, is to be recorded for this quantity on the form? 0.126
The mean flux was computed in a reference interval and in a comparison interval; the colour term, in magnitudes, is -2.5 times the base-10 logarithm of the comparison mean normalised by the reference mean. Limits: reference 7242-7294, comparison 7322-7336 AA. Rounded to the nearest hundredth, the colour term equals -0.11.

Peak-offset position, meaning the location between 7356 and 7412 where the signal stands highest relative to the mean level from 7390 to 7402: 7361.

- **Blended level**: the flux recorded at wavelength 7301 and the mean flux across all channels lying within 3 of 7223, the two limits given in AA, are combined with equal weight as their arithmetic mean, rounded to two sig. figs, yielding 3.4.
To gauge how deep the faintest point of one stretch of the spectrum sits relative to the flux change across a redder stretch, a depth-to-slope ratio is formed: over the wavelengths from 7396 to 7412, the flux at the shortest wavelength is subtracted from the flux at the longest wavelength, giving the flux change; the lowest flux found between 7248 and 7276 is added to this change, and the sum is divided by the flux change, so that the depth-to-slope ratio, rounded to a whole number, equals -14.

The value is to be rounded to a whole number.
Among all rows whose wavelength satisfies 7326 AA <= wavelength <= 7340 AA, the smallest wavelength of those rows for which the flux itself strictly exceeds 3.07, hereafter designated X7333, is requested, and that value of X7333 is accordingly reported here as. 7327 AA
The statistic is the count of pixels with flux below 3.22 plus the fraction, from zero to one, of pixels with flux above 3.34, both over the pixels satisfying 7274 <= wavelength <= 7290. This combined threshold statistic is 5.4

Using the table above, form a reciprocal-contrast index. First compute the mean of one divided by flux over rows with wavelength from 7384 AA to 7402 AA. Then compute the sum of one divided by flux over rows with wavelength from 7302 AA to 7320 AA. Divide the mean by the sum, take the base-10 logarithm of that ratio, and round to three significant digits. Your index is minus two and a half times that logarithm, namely 2.44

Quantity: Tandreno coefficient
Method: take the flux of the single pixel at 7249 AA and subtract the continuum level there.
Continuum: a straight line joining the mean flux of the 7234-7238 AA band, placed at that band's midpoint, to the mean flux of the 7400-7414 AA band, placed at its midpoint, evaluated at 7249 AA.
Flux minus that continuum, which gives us 0.4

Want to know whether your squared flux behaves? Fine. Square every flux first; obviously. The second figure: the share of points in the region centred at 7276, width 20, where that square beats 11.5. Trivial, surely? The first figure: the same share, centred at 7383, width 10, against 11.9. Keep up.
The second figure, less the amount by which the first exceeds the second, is 0.800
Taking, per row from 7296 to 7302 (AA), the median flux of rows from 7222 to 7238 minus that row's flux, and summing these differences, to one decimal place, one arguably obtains 1.1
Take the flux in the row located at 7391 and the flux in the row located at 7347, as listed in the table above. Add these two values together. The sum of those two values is 7.0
